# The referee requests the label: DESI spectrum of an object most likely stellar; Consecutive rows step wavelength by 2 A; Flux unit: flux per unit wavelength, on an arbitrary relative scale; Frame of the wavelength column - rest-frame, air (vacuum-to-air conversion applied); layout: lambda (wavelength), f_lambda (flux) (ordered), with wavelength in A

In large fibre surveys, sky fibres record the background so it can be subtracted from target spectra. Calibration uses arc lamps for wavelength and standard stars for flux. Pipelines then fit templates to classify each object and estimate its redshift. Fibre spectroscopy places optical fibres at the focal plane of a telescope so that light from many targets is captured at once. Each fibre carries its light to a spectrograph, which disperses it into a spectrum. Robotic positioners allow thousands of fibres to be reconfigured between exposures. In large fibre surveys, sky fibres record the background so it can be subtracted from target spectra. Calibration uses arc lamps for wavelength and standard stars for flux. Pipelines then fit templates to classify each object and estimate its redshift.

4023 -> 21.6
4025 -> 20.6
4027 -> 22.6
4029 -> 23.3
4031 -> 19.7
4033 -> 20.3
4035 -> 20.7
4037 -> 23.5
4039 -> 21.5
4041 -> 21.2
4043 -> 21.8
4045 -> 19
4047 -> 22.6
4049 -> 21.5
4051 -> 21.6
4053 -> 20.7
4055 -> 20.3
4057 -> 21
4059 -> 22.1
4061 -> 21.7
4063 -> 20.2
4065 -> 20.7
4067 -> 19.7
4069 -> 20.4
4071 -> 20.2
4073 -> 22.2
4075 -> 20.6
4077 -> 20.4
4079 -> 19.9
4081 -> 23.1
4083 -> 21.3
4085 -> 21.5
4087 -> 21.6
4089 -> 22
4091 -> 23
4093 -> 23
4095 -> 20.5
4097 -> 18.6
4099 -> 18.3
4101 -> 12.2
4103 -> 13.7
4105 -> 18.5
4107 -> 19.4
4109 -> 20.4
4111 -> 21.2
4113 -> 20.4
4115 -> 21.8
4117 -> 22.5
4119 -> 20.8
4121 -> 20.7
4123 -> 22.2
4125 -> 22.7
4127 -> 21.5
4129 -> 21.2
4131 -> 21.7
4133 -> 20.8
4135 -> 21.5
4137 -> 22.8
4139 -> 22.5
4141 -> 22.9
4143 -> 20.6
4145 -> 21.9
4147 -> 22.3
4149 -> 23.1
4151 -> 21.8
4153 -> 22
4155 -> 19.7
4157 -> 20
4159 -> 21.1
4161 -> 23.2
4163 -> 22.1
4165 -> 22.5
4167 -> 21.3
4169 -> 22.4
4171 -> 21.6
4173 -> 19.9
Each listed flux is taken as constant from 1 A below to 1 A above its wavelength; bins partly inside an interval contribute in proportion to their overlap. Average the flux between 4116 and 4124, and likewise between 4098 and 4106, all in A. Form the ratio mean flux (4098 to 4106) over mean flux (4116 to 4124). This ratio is 0.73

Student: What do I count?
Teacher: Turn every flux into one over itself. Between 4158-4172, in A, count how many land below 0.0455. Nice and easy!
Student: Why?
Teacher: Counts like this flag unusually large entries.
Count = 4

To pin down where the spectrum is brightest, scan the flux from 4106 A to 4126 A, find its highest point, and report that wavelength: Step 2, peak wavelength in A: 4125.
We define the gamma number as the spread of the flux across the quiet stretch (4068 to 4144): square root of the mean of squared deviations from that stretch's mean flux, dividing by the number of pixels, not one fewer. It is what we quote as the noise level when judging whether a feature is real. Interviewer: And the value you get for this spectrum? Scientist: 2.2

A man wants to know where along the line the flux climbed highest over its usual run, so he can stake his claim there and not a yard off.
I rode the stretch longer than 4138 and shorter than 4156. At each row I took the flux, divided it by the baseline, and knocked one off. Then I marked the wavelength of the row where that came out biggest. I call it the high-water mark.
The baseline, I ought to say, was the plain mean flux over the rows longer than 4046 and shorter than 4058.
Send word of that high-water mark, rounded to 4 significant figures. 4149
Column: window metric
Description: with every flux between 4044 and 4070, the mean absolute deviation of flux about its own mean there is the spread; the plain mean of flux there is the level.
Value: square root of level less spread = 4.48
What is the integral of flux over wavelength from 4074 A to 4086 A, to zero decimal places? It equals 254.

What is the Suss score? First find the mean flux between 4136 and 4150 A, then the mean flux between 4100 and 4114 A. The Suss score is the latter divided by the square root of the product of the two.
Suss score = 0.90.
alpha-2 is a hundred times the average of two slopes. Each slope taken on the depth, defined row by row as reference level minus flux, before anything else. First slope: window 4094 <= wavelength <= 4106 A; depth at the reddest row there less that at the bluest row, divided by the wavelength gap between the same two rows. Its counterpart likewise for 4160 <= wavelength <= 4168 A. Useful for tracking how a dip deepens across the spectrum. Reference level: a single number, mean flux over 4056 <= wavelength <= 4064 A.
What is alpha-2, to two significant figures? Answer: 26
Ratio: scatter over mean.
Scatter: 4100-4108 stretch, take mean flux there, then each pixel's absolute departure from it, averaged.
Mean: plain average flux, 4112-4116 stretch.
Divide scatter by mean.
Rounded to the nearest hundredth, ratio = 0.14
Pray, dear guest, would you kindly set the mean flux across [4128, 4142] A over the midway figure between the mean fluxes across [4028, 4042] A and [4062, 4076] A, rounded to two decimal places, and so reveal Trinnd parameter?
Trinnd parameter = 1.04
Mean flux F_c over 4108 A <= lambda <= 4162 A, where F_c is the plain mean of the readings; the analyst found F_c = 21.6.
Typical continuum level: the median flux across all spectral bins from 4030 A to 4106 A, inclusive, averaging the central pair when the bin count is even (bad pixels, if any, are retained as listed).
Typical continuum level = 20.7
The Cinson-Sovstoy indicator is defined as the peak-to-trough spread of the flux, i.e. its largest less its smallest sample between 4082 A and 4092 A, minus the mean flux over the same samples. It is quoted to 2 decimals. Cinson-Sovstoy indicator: -20.18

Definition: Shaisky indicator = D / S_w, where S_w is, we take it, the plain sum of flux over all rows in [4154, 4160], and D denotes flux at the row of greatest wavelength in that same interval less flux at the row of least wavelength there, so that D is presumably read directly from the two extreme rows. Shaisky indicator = 0.023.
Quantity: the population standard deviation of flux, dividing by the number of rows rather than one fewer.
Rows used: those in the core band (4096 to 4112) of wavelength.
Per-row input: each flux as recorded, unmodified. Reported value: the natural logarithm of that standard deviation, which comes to 1.1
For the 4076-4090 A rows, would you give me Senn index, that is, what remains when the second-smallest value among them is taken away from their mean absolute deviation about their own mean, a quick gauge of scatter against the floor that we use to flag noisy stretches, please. -19.7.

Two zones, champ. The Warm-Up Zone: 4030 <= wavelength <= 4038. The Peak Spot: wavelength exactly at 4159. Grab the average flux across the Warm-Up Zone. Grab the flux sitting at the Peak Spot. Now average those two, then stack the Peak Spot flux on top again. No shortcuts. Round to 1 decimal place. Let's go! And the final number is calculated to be 42.2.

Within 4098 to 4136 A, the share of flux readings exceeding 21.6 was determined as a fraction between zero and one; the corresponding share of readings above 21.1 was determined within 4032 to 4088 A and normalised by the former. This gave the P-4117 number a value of 1.9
